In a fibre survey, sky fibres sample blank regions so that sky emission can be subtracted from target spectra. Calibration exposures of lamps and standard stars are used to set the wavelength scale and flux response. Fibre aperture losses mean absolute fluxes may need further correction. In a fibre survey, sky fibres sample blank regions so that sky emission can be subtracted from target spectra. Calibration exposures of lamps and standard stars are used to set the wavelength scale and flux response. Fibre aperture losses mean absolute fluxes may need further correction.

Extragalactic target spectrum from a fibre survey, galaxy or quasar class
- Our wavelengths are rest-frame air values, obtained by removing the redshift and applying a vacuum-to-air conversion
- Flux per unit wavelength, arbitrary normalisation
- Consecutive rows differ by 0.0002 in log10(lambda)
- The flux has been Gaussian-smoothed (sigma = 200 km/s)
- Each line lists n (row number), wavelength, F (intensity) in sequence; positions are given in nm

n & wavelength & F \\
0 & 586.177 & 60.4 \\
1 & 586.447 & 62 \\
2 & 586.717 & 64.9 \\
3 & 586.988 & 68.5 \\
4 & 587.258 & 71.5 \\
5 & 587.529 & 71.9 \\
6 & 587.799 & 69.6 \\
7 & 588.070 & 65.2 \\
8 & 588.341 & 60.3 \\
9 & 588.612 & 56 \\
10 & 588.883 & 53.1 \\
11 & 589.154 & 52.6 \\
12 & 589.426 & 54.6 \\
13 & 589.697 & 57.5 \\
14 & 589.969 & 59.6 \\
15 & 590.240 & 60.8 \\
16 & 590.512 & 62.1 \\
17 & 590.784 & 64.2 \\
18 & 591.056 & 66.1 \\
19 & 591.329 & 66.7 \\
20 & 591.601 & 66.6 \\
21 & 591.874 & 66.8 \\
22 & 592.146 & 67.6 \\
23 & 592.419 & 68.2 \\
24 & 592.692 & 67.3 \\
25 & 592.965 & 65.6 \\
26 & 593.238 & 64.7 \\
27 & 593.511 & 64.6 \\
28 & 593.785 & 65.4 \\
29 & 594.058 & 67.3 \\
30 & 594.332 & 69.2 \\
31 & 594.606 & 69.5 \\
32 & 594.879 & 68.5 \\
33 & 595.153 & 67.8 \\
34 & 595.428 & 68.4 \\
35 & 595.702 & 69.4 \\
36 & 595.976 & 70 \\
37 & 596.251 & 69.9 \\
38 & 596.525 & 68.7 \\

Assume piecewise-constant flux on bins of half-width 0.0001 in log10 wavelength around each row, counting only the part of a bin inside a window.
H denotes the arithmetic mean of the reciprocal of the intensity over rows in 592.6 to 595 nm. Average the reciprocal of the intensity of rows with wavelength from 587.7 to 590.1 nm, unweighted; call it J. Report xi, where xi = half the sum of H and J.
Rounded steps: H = 0.0150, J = 0.0172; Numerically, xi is 0.0161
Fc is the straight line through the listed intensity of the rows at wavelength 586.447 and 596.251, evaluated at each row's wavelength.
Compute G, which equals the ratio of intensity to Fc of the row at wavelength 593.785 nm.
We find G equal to 0.96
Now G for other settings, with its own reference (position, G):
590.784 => 0.98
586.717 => 1.04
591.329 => 1.01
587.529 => 1.14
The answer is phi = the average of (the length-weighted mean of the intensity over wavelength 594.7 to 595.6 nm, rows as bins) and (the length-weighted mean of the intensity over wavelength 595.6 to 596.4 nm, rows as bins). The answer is 69.1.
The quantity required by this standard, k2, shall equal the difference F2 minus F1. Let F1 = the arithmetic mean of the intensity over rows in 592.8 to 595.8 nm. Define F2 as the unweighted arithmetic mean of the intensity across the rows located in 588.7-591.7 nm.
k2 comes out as -7.0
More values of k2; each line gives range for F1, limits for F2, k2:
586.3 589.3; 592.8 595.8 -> 4.1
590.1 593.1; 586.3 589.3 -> -2.4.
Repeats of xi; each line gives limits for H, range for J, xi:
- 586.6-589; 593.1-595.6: 0.0153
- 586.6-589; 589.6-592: 0.0157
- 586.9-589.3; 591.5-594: 0.0156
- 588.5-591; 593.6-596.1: 0.0160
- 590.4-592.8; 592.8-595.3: 0.0150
